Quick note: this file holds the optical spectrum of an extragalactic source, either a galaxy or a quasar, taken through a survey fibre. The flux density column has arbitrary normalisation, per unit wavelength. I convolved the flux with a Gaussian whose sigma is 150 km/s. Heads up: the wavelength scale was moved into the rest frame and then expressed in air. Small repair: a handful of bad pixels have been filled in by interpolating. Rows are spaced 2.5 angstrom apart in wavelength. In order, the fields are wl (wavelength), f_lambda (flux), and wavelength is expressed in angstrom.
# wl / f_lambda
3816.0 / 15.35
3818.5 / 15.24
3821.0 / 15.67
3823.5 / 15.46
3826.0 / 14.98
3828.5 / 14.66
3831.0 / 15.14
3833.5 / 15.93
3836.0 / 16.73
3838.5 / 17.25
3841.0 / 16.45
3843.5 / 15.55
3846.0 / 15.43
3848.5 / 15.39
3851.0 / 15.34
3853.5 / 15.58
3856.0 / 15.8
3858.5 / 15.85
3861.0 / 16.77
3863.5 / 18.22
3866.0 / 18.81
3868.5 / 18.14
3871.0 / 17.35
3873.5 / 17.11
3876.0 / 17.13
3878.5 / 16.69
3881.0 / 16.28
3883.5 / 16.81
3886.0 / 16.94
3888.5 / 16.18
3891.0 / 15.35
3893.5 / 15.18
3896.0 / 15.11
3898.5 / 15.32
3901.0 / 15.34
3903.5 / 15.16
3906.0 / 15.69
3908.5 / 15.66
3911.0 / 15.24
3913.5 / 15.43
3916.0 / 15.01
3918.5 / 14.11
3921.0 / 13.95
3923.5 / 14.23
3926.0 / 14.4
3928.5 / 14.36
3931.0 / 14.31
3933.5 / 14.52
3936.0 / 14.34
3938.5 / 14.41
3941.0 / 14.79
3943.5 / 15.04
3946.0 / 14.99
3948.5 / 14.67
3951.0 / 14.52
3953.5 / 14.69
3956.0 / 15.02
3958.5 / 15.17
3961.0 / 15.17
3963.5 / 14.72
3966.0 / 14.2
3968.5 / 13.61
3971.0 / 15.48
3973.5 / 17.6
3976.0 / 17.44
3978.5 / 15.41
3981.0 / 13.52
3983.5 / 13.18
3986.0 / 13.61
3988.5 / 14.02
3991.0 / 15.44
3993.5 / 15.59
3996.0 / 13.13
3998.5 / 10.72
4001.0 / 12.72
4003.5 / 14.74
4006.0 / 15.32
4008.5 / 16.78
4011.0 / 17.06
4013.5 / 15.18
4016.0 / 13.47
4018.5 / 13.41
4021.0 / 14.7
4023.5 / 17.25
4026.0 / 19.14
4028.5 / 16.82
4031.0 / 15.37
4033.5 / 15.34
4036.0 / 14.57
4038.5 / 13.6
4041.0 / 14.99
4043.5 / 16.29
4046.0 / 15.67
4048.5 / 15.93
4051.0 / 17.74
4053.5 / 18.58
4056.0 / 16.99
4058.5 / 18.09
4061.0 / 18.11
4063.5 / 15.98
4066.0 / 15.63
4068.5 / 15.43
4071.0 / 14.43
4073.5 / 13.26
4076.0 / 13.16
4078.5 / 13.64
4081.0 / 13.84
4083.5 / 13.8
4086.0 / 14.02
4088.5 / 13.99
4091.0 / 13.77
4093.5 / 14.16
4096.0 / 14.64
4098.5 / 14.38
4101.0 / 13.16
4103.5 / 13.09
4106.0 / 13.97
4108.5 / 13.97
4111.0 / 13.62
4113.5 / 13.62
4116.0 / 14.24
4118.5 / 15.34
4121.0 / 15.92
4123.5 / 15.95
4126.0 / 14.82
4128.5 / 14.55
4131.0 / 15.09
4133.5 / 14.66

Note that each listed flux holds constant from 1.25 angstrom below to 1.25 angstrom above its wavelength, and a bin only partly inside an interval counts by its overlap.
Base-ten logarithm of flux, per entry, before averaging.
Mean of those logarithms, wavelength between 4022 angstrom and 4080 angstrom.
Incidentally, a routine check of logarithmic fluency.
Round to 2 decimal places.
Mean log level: 1.20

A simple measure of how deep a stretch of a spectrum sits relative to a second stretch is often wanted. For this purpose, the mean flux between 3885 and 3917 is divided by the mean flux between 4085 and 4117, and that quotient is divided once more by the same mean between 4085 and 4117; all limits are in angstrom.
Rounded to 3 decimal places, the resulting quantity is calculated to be 0.080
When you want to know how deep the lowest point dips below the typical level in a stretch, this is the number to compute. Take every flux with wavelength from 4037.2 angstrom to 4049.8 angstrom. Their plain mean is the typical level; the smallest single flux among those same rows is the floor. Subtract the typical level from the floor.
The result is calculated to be -1.70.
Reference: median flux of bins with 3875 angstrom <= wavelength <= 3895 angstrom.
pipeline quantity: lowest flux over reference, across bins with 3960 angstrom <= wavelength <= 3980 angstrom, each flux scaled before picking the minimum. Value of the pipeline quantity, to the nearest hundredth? 0.83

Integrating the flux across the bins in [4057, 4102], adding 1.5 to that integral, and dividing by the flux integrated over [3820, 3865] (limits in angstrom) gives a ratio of 0.92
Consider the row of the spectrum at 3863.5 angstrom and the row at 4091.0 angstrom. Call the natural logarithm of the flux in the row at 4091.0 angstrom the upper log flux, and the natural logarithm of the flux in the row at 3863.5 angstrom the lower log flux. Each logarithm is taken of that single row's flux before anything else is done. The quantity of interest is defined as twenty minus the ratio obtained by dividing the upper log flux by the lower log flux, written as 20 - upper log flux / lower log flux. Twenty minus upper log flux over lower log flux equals 19.1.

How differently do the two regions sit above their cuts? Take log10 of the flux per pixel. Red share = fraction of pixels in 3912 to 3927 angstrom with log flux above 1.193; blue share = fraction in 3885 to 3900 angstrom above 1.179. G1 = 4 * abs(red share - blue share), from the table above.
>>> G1 4.0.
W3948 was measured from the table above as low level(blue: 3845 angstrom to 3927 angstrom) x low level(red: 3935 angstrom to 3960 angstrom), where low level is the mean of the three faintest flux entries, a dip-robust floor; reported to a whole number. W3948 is 203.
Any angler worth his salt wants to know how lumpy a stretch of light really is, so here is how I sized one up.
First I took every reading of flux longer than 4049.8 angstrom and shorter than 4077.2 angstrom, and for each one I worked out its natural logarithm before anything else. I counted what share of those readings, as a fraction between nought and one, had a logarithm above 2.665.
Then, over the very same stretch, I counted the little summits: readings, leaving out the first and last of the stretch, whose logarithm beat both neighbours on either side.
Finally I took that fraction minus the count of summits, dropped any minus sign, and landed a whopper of 1.2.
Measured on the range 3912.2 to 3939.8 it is 1.5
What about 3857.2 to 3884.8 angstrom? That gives 1.0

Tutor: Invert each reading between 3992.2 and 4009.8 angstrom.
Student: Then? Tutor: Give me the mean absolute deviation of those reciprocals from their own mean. 0.0090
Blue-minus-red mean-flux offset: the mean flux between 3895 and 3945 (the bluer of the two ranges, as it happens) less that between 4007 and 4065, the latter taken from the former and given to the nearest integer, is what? -1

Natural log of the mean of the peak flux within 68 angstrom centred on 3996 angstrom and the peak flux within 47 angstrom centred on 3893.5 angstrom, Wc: 2.90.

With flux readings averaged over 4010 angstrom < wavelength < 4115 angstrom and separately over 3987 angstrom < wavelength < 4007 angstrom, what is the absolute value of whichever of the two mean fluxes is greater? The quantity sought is 15.1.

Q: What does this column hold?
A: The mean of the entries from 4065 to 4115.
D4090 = 14.0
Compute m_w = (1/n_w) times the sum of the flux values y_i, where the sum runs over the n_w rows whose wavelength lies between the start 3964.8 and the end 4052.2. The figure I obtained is 15.1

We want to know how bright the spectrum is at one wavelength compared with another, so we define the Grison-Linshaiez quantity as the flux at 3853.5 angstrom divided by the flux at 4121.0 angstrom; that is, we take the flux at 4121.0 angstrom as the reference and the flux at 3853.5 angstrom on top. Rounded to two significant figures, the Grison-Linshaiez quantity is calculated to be 0.98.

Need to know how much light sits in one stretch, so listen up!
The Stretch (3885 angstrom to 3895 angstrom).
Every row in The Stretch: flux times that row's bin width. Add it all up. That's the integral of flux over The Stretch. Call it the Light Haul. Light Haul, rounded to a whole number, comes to 159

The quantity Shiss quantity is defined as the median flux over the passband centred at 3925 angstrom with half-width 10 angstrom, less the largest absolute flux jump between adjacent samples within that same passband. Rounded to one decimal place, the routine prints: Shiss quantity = 13.4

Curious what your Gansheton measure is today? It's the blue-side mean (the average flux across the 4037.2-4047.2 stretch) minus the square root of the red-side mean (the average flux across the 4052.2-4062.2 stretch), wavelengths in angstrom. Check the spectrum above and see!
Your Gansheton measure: 10.9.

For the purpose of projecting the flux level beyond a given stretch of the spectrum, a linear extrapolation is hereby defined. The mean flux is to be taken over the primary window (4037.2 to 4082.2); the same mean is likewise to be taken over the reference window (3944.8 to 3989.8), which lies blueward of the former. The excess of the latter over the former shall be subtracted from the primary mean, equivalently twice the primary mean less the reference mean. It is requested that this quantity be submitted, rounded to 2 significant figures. 16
